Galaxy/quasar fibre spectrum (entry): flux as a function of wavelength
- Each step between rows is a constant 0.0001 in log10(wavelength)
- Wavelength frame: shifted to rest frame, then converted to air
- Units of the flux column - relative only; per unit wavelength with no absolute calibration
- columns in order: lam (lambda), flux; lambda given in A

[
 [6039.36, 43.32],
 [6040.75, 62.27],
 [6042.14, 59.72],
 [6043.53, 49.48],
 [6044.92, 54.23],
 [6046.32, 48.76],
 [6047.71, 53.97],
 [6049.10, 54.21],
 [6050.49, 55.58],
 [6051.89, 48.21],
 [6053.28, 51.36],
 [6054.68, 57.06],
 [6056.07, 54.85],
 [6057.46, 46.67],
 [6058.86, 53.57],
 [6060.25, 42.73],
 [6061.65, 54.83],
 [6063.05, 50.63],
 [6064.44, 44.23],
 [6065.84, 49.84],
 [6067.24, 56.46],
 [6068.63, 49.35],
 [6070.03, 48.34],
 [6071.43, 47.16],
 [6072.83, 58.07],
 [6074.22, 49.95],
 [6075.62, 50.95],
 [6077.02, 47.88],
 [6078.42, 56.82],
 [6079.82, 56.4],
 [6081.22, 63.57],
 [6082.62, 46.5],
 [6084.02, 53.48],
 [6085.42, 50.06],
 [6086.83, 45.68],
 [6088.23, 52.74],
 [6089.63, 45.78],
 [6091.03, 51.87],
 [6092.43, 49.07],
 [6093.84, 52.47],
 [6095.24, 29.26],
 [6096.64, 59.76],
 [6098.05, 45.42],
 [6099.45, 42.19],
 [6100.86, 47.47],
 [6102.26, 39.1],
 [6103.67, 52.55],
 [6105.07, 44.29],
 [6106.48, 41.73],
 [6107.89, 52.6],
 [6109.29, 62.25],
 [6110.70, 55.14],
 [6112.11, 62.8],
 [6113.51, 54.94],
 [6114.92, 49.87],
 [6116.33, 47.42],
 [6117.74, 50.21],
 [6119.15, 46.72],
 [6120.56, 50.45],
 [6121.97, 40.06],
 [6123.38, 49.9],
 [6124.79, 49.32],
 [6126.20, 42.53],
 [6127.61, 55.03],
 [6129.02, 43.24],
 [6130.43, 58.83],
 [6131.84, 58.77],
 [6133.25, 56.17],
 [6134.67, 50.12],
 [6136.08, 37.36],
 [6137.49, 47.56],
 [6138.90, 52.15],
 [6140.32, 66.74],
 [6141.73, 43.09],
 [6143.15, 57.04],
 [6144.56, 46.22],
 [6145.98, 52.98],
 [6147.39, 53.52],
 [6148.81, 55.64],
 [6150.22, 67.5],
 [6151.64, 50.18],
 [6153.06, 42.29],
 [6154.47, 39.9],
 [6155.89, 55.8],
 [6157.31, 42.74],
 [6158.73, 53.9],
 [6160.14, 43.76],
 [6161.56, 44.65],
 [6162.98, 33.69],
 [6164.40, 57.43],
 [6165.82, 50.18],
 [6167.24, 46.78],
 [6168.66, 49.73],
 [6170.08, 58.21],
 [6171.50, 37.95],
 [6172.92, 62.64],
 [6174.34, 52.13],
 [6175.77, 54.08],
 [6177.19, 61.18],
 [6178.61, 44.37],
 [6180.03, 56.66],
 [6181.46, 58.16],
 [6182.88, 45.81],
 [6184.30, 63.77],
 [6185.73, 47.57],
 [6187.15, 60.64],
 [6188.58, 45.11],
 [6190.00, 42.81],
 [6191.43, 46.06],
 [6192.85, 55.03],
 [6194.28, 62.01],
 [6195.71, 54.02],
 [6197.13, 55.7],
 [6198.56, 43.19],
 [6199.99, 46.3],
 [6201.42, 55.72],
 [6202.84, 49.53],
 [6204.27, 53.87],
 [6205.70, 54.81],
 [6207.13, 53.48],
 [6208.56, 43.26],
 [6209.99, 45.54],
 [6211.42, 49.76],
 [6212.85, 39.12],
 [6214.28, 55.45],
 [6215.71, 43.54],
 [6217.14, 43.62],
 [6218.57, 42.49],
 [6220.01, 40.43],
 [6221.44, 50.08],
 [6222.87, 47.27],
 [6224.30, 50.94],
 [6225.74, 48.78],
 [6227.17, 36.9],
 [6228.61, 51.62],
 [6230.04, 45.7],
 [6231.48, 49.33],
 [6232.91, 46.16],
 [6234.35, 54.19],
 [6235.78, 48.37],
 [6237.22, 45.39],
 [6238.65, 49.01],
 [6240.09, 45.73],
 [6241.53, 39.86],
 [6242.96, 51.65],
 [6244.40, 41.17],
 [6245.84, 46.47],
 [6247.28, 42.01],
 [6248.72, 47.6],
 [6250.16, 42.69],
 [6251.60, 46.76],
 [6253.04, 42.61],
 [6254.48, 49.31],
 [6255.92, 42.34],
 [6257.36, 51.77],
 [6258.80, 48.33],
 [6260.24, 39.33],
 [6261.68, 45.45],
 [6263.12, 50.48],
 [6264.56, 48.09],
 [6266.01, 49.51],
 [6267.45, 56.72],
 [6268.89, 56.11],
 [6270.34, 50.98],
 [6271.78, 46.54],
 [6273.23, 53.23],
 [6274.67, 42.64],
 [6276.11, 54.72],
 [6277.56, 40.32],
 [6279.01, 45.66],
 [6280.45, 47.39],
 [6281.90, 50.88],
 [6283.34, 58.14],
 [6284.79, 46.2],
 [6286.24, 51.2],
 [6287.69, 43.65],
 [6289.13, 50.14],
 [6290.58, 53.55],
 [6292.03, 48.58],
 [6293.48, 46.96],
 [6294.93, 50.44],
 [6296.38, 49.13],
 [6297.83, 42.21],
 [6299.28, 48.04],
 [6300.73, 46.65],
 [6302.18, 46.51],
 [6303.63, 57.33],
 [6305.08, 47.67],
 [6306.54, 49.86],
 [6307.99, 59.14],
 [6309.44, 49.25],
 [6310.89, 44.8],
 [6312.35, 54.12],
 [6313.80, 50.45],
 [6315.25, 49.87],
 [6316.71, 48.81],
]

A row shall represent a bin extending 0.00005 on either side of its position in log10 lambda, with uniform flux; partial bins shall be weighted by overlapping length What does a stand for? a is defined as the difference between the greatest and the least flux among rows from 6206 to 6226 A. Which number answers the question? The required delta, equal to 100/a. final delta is 6.1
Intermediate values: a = 16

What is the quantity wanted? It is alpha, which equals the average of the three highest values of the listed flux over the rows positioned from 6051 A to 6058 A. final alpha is 54.4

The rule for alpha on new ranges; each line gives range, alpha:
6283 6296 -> 54.3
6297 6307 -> 51.7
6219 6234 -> 50.9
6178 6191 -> 60.9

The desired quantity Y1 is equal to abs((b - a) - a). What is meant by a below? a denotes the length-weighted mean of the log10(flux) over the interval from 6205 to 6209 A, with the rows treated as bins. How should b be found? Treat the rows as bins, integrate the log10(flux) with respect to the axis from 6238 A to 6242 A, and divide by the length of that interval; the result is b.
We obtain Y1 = 1.76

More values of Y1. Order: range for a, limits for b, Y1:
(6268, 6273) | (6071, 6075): 1.70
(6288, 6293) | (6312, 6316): 1.69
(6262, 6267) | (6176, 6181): 1.66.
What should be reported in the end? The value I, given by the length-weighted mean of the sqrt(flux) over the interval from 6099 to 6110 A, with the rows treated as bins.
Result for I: 6.90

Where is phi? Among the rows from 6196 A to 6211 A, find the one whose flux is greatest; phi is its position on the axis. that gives 6201.42 A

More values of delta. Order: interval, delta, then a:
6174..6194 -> 4.8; 21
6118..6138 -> 4.7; 21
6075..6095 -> 5.6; 18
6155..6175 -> 3.5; 29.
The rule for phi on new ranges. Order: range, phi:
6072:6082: 6081.22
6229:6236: 6234.35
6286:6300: 6290.58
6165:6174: 6172.92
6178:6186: 6184.30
